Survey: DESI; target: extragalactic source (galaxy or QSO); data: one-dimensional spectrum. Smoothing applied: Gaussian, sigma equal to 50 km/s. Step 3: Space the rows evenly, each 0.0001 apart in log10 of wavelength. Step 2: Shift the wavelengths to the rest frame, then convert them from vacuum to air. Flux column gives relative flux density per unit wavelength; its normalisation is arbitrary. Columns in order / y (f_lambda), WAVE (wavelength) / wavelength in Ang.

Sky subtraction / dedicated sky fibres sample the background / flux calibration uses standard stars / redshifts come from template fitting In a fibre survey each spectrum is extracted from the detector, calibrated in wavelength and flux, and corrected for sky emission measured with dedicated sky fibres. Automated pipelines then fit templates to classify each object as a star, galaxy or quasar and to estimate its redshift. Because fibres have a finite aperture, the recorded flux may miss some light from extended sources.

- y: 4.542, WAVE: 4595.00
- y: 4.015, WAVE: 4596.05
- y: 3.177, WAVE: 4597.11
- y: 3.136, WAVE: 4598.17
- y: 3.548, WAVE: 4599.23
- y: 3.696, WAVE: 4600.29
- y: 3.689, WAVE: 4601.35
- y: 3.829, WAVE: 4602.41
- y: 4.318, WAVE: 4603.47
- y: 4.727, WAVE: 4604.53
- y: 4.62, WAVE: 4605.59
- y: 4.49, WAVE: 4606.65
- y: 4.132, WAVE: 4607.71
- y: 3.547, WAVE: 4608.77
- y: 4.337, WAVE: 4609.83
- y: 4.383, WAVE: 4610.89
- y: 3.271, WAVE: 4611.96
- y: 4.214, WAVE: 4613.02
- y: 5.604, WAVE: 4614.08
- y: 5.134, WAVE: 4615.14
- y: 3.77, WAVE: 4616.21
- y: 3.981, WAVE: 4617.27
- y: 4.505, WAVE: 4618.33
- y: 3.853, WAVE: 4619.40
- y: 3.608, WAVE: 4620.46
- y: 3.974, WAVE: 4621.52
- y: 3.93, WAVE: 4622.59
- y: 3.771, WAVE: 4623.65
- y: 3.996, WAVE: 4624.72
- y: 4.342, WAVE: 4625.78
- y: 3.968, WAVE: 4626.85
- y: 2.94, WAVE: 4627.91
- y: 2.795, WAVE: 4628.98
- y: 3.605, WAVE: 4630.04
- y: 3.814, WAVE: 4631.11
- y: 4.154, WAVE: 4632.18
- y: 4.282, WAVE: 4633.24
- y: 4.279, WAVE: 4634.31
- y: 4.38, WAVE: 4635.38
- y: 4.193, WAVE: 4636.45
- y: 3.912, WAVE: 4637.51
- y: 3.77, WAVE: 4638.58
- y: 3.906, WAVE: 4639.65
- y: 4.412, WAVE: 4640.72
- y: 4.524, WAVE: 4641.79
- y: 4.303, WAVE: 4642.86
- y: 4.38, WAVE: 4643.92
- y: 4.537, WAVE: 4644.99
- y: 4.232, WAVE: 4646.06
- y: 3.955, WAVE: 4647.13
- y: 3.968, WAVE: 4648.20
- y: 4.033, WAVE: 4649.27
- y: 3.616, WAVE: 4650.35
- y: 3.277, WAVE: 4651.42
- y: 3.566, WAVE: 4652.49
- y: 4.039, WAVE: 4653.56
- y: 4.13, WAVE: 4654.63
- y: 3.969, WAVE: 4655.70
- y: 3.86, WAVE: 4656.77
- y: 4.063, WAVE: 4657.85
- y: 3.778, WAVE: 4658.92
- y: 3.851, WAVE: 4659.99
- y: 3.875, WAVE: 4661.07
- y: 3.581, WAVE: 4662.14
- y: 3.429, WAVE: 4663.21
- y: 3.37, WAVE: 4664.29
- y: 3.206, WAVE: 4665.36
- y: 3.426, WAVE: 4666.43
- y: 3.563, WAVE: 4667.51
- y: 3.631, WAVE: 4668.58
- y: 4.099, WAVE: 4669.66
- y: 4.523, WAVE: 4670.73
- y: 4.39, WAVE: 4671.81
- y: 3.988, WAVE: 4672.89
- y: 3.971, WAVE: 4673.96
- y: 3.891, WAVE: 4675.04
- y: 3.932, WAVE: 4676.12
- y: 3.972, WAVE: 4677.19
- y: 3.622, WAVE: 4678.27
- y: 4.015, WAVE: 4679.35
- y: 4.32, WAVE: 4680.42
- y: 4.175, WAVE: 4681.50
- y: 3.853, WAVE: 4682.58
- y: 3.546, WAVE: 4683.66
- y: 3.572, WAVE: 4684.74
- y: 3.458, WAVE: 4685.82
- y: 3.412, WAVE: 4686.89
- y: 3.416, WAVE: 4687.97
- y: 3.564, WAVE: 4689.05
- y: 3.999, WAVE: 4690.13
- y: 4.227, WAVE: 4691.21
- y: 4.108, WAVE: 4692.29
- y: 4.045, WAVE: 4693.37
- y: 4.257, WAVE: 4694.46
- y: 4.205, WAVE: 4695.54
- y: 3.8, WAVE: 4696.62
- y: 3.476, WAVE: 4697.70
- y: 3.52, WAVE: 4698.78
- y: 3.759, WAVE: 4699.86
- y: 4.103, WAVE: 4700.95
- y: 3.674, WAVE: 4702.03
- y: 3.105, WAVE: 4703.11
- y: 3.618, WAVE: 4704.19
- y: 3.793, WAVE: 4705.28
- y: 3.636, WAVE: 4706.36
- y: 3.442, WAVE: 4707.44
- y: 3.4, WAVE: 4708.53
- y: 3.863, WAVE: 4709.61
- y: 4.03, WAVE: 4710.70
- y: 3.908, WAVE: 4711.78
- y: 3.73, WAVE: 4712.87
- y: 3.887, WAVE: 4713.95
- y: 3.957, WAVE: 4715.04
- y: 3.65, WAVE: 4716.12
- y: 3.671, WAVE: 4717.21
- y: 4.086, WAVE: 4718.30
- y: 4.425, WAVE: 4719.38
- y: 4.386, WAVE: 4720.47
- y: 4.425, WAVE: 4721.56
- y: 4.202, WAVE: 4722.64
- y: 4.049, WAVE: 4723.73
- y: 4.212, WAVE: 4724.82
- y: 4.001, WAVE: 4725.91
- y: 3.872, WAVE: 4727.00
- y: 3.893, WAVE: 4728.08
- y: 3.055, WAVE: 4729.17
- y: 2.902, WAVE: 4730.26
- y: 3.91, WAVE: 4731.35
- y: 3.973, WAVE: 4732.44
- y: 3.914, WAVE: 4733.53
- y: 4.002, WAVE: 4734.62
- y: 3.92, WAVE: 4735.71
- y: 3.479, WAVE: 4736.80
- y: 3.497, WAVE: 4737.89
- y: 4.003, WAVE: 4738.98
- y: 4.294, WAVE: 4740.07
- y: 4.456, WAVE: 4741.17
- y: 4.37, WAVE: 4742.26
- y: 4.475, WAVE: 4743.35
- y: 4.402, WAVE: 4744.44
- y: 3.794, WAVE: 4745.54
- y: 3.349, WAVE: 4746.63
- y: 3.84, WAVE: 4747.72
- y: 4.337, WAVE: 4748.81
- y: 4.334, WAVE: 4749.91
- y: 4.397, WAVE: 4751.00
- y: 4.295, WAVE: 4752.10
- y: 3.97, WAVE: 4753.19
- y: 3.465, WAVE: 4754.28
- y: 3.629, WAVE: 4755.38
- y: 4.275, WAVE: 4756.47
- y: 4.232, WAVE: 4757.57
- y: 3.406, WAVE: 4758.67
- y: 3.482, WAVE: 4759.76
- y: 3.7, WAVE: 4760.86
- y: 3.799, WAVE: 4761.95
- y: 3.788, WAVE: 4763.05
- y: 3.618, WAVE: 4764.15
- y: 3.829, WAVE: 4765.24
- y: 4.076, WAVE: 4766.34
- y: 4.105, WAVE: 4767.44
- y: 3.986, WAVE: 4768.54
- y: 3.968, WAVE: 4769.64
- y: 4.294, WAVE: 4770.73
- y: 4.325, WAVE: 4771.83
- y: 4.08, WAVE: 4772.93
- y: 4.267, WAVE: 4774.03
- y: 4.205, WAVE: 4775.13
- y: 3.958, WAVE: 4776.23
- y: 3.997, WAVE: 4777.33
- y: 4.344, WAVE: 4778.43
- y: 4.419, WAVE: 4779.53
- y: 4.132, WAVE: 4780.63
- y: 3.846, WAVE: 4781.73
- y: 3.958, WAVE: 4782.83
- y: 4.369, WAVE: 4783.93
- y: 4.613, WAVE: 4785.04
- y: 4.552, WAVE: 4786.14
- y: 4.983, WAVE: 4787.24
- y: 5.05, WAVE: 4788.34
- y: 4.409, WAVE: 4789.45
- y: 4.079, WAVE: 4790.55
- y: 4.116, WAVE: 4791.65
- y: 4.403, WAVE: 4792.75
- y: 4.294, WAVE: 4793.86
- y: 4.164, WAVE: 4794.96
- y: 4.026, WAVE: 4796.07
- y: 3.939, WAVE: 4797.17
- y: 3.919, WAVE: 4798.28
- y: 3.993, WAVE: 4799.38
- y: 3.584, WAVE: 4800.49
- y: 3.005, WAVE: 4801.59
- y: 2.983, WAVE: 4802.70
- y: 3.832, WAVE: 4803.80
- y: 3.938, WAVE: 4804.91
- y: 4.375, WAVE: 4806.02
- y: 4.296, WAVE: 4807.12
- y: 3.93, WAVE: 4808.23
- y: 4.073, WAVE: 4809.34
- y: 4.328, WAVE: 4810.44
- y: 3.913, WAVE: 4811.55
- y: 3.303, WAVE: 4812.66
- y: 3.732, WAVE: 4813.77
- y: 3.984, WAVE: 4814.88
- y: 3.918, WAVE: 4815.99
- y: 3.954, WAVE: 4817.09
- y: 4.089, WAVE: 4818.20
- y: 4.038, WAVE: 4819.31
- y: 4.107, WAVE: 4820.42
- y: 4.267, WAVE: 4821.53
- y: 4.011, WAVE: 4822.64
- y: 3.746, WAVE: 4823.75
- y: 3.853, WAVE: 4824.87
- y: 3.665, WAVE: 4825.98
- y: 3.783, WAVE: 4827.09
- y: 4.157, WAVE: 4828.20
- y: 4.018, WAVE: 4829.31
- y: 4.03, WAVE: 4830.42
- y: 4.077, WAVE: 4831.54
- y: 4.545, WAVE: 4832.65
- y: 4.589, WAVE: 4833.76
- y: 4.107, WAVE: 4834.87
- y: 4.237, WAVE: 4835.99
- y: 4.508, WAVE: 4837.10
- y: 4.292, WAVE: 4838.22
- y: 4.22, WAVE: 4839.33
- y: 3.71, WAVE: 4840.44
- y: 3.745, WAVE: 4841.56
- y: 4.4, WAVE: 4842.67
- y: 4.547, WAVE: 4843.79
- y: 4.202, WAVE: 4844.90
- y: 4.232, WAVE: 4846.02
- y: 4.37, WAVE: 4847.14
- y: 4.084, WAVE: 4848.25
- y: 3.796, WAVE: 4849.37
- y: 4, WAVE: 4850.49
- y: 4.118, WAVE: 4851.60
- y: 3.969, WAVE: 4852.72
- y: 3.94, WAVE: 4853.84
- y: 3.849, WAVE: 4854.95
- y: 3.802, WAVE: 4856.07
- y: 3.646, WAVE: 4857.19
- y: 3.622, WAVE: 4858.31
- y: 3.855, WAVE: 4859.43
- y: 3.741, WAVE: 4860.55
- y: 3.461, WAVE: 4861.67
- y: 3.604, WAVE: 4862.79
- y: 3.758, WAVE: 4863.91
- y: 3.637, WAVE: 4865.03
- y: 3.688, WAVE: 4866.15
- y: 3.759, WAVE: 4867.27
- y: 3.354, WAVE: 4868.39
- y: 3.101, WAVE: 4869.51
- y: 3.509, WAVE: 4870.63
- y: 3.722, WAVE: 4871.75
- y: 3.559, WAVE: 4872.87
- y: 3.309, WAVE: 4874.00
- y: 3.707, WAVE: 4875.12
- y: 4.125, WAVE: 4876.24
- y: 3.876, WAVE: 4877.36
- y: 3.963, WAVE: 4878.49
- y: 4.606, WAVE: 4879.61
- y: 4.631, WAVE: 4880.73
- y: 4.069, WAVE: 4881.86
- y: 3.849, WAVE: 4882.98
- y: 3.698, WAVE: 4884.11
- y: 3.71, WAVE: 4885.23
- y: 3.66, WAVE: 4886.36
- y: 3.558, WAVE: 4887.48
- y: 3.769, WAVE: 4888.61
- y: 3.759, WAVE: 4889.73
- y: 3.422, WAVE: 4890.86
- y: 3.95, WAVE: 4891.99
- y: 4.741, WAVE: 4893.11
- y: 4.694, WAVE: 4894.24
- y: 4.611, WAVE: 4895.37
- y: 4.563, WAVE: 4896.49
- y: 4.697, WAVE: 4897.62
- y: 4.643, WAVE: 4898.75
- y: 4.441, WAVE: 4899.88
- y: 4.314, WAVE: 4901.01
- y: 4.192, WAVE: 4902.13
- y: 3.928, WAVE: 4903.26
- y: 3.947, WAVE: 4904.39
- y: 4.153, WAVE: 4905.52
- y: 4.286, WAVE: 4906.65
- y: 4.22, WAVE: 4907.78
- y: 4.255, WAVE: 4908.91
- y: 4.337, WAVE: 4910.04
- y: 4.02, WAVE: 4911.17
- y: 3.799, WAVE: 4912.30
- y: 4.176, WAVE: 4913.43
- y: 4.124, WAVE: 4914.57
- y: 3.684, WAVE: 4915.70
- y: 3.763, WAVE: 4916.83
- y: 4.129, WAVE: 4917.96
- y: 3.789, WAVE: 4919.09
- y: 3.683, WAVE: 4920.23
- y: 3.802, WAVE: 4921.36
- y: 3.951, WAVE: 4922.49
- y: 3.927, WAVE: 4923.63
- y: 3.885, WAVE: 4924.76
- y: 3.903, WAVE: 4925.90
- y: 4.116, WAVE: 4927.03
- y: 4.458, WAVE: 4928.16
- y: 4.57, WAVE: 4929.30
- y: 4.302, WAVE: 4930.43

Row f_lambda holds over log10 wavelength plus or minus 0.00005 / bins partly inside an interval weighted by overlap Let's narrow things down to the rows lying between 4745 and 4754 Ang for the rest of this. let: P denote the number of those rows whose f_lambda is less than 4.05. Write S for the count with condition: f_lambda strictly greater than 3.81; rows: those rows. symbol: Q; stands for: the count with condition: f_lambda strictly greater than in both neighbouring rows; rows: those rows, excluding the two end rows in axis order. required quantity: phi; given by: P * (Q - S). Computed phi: -16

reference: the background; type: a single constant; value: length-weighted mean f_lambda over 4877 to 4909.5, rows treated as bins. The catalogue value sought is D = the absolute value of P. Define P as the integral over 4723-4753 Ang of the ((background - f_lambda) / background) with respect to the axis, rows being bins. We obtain 1.31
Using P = 1.31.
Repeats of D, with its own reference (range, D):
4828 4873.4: 2.28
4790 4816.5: 1.44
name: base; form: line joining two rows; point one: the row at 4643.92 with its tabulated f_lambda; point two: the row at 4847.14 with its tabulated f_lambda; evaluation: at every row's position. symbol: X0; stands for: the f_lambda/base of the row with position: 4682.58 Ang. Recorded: 0.88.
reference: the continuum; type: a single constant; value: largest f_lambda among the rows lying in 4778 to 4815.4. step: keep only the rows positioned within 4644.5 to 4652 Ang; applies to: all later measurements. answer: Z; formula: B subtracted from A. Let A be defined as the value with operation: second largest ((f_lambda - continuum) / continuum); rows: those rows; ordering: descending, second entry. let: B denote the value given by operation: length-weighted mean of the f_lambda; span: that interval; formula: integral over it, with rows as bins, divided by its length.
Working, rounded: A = -0.16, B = 3.94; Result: -4.10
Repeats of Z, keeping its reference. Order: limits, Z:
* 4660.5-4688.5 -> -3.91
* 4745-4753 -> -4.19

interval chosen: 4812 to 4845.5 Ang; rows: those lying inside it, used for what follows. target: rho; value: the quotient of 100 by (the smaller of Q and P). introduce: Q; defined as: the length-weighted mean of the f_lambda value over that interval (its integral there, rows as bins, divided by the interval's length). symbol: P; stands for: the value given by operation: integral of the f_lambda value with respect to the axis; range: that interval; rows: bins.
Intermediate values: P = 136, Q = 4.06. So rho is 24.6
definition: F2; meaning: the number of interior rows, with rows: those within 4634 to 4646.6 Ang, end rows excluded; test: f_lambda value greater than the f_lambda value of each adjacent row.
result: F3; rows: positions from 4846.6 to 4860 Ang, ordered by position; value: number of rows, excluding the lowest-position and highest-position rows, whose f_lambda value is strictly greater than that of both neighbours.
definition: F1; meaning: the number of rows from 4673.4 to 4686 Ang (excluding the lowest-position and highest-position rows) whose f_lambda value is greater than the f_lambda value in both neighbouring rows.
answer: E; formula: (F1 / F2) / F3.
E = 1.0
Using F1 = 3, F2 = 3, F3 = 1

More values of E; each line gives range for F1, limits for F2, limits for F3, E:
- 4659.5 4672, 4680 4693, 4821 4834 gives 0.5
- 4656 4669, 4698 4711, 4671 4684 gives 0.5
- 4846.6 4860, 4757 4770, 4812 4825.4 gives 0.2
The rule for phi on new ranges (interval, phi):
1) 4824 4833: -25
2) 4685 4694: -18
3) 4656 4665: -14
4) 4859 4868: 0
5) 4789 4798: -14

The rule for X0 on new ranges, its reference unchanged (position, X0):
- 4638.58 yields 0.86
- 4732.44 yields 0.91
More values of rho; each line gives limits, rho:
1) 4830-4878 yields 25.5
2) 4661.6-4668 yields 29.1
